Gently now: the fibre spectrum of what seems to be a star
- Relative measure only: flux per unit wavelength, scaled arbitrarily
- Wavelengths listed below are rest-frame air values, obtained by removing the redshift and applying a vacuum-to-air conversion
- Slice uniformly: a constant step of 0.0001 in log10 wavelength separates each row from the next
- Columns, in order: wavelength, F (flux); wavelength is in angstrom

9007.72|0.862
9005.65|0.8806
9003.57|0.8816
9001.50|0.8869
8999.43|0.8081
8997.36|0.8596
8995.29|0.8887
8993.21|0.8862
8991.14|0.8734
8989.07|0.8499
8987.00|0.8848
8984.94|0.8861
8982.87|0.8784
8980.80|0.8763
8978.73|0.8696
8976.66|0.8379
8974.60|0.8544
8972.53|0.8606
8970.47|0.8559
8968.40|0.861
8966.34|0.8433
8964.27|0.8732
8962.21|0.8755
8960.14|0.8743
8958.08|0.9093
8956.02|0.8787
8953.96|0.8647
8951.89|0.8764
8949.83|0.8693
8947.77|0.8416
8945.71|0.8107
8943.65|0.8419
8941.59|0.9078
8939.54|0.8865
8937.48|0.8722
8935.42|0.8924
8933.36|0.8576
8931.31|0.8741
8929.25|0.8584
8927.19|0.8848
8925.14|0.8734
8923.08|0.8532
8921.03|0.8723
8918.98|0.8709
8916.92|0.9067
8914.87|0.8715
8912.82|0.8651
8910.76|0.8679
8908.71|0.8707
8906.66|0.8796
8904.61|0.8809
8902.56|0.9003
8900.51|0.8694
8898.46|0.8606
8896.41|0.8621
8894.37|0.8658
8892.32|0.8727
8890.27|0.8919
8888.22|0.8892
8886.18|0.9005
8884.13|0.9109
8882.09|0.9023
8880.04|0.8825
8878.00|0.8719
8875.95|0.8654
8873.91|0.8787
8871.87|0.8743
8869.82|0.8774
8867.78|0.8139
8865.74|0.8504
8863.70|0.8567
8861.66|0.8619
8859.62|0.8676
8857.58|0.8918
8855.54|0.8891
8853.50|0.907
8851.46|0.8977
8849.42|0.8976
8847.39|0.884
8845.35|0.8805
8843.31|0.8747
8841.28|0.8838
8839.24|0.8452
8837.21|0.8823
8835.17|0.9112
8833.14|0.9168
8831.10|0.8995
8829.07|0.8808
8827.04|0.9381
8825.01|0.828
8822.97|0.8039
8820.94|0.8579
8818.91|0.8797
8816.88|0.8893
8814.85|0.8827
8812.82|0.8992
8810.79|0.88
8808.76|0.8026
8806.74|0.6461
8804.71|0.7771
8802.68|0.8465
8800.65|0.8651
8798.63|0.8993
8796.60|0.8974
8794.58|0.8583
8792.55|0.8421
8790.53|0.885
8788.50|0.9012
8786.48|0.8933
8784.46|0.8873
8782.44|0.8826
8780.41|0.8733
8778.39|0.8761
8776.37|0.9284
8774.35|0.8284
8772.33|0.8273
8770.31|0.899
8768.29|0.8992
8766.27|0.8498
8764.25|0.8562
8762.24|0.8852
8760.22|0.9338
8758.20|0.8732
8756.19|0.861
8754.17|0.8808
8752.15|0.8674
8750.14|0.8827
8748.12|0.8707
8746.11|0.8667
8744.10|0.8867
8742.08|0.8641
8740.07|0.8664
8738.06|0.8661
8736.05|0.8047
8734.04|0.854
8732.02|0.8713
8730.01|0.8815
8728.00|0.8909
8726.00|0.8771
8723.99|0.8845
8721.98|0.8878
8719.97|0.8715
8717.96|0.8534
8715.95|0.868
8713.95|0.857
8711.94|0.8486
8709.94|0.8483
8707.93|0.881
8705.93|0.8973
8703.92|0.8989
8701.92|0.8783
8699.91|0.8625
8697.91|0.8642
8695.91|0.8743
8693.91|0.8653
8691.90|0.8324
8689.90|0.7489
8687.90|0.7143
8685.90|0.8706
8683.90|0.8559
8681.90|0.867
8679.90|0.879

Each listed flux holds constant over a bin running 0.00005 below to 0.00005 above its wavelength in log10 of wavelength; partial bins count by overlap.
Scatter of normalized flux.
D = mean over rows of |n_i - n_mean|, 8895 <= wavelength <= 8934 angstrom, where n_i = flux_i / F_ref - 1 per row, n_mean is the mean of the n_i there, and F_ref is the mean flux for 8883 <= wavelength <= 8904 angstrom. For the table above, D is 0.011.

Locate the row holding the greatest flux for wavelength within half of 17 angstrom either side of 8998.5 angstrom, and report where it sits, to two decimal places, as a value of 8995.29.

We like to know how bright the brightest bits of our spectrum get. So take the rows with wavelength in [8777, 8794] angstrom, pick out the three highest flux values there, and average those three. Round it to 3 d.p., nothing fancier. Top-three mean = 0.894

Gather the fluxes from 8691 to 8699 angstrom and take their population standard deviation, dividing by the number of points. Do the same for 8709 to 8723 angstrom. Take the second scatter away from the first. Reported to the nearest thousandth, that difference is 0.002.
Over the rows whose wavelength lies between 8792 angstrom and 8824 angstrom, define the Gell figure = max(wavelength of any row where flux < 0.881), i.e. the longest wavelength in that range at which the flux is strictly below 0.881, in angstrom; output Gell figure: 8822.97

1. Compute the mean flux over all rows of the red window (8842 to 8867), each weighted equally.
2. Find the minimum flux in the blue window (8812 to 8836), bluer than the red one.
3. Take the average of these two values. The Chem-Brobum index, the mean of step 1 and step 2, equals 0.842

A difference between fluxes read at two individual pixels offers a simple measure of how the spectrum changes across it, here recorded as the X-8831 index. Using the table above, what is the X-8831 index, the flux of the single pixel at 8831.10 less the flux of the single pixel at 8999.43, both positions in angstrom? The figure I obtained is 0.091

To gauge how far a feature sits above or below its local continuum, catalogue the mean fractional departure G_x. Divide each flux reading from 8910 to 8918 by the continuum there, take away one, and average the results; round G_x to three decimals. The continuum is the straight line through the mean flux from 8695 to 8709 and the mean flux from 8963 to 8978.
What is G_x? 0.020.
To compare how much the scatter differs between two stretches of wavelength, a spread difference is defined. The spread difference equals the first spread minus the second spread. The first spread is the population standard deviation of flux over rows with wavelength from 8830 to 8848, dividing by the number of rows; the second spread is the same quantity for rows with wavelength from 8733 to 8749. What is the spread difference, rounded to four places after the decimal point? -0.0025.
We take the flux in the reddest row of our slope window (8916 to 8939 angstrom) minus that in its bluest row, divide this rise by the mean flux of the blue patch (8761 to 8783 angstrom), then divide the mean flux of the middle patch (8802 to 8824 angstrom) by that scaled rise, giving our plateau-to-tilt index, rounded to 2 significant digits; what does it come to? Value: -21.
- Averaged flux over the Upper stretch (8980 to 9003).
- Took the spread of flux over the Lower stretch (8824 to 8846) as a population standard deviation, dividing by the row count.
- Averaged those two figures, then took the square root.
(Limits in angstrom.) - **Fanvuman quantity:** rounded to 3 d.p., 0.671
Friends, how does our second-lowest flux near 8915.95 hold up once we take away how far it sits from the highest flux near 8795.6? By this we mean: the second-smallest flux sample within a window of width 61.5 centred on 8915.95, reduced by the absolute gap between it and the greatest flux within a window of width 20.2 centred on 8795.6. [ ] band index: 0.78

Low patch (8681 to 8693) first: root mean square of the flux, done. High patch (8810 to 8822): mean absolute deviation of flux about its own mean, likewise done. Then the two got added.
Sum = 0.826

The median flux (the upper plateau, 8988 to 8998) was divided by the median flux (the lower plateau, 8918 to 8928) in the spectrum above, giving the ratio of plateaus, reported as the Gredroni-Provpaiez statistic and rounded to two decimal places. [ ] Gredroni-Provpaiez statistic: 1.00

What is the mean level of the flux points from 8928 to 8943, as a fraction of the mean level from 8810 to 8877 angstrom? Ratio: 1.00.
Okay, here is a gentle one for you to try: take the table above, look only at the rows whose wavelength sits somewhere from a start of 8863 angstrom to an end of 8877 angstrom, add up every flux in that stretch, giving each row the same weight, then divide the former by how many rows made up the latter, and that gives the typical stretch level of 0.860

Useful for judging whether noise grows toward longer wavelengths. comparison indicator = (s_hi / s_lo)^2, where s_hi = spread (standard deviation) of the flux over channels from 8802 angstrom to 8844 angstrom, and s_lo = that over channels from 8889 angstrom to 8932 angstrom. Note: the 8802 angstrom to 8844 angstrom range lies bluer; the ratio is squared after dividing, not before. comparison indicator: 23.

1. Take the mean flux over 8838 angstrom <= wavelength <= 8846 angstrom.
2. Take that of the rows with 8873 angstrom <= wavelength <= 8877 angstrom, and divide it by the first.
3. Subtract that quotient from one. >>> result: 0.00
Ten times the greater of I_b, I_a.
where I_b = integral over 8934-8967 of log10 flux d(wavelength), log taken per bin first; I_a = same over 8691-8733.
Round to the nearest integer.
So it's -20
